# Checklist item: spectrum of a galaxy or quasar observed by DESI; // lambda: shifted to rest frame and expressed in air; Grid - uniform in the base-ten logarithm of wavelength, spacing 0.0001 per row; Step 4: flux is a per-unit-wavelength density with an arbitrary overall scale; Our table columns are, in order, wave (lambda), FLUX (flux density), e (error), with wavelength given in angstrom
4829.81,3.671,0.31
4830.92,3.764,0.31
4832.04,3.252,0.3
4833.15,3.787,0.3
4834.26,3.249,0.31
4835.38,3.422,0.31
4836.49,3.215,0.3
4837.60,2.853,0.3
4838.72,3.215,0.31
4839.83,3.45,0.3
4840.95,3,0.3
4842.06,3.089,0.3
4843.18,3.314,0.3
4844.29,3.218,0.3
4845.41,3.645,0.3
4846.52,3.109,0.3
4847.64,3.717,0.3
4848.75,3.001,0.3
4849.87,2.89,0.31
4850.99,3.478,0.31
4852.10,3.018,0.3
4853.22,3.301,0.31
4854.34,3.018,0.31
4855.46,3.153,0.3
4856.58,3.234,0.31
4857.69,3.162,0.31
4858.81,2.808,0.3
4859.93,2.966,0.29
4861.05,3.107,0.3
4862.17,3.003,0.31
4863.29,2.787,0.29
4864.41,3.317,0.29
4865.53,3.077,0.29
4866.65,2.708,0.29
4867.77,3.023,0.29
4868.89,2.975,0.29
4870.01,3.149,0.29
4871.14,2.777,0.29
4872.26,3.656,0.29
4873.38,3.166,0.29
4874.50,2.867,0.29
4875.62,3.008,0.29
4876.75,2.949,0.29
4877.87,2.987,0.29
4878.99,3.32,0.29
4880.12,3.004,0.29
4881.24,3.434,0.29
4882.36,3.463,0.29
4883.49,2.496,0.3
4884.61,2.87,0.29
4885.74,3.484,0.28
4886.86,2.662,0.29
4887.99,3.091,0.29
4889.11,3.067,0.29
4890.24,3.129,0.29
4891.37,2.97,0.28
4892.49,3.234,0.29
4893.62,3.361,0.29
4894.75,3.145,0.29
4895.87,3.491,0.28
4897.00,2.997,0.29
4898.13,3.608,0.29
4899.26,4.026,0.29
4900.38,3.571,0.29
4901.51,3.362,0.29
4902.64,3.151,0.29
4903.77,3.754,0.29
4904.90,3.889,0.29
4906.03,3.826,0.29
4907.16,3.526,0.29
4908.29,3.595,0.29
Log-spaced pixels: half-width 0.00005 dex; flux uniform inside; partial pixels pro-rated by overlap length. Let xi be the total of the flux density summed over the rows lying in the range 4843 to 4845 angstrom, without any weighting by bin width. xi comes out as 7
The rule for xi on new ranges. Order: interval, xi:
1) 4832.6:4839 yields 20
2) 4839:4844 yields 13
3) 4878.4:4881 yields 6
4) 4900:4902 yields 7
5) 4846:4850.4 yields 13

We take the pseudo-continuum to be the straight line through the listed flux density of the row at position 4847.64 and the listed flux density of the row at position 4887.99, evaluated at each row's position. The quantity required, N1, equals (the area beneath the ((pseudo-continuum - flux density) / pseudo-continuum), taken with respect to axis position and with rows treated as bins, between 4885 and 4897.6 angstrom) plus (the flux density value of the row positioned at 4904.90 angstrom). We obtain 3.4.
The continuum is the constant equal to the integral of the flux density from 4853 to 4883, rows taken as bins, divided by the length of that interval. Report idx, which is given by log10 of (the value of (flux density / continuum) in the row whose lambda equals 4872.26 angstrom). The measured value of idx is 0.07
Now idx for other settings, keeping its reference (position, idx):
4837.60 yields -0.03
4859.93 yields -0.02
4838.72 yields 0.02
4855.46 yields 0.01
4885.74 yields 0.05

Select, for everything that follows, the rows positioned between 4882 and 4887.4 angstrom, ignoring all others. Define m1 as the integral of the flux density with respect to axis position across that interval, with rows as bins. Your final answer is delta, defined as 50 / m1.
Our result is 3.11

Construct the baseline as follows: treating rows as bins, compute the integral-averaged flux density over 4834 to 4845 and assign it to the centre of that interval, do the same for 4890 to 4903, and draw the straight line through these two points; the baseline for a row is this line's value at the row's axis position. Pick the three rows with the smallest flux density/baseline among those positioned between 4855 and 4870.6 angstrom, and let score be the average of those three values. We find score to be 0.85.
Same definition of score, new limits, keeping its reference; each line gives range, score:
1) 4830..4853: 0.91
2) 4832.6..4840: 0.97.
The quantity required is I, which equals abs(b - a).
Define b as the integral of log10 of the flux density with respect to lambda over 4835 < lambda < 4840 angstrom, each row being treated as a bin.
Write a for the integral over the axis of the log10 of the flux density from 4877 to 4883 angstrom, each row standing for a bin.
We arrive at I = 0.5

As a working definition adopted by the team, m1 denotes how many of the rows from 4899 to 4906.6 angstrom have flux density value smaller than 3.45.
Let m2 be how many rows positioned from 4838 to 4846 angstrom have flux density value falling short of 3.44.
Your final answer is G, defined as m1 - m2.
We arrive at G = -3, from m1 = 2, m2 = 5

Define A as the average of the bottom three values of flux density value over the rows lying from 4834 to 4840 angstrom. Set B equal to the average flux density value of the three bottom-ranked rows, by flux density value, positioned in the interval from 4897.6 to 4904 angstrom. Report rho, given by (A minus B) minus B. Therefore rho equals -3.6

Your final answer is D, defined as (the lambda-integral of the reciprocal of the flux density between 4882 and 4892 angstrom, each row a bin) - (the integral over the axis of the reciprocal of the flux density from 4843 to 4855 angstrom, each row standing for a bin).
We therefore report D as 0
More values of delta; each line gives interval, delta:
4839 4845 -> 2.58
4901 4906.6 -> 2.48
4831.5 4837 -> 2.68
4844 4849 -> 2.97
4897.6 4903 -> 2.60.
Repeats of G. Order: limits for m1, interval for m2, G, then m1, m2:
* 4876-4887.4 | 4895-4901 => 7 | 8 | 1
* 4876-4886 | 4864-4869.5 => 2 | 7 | 5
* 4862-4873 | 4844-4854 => 3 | 9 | 6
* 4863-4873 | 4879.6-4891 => 0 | 8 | 8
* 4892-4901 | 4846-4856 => -3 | 4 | 7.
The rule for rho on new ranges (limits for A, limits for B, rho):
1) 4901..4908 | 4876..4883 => -2.6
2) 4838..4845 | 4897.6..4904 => -3.6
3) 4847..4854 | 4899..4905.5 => -3.8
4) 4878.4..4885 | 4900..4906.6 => -3.9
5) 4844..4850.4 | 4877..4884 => -2.7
